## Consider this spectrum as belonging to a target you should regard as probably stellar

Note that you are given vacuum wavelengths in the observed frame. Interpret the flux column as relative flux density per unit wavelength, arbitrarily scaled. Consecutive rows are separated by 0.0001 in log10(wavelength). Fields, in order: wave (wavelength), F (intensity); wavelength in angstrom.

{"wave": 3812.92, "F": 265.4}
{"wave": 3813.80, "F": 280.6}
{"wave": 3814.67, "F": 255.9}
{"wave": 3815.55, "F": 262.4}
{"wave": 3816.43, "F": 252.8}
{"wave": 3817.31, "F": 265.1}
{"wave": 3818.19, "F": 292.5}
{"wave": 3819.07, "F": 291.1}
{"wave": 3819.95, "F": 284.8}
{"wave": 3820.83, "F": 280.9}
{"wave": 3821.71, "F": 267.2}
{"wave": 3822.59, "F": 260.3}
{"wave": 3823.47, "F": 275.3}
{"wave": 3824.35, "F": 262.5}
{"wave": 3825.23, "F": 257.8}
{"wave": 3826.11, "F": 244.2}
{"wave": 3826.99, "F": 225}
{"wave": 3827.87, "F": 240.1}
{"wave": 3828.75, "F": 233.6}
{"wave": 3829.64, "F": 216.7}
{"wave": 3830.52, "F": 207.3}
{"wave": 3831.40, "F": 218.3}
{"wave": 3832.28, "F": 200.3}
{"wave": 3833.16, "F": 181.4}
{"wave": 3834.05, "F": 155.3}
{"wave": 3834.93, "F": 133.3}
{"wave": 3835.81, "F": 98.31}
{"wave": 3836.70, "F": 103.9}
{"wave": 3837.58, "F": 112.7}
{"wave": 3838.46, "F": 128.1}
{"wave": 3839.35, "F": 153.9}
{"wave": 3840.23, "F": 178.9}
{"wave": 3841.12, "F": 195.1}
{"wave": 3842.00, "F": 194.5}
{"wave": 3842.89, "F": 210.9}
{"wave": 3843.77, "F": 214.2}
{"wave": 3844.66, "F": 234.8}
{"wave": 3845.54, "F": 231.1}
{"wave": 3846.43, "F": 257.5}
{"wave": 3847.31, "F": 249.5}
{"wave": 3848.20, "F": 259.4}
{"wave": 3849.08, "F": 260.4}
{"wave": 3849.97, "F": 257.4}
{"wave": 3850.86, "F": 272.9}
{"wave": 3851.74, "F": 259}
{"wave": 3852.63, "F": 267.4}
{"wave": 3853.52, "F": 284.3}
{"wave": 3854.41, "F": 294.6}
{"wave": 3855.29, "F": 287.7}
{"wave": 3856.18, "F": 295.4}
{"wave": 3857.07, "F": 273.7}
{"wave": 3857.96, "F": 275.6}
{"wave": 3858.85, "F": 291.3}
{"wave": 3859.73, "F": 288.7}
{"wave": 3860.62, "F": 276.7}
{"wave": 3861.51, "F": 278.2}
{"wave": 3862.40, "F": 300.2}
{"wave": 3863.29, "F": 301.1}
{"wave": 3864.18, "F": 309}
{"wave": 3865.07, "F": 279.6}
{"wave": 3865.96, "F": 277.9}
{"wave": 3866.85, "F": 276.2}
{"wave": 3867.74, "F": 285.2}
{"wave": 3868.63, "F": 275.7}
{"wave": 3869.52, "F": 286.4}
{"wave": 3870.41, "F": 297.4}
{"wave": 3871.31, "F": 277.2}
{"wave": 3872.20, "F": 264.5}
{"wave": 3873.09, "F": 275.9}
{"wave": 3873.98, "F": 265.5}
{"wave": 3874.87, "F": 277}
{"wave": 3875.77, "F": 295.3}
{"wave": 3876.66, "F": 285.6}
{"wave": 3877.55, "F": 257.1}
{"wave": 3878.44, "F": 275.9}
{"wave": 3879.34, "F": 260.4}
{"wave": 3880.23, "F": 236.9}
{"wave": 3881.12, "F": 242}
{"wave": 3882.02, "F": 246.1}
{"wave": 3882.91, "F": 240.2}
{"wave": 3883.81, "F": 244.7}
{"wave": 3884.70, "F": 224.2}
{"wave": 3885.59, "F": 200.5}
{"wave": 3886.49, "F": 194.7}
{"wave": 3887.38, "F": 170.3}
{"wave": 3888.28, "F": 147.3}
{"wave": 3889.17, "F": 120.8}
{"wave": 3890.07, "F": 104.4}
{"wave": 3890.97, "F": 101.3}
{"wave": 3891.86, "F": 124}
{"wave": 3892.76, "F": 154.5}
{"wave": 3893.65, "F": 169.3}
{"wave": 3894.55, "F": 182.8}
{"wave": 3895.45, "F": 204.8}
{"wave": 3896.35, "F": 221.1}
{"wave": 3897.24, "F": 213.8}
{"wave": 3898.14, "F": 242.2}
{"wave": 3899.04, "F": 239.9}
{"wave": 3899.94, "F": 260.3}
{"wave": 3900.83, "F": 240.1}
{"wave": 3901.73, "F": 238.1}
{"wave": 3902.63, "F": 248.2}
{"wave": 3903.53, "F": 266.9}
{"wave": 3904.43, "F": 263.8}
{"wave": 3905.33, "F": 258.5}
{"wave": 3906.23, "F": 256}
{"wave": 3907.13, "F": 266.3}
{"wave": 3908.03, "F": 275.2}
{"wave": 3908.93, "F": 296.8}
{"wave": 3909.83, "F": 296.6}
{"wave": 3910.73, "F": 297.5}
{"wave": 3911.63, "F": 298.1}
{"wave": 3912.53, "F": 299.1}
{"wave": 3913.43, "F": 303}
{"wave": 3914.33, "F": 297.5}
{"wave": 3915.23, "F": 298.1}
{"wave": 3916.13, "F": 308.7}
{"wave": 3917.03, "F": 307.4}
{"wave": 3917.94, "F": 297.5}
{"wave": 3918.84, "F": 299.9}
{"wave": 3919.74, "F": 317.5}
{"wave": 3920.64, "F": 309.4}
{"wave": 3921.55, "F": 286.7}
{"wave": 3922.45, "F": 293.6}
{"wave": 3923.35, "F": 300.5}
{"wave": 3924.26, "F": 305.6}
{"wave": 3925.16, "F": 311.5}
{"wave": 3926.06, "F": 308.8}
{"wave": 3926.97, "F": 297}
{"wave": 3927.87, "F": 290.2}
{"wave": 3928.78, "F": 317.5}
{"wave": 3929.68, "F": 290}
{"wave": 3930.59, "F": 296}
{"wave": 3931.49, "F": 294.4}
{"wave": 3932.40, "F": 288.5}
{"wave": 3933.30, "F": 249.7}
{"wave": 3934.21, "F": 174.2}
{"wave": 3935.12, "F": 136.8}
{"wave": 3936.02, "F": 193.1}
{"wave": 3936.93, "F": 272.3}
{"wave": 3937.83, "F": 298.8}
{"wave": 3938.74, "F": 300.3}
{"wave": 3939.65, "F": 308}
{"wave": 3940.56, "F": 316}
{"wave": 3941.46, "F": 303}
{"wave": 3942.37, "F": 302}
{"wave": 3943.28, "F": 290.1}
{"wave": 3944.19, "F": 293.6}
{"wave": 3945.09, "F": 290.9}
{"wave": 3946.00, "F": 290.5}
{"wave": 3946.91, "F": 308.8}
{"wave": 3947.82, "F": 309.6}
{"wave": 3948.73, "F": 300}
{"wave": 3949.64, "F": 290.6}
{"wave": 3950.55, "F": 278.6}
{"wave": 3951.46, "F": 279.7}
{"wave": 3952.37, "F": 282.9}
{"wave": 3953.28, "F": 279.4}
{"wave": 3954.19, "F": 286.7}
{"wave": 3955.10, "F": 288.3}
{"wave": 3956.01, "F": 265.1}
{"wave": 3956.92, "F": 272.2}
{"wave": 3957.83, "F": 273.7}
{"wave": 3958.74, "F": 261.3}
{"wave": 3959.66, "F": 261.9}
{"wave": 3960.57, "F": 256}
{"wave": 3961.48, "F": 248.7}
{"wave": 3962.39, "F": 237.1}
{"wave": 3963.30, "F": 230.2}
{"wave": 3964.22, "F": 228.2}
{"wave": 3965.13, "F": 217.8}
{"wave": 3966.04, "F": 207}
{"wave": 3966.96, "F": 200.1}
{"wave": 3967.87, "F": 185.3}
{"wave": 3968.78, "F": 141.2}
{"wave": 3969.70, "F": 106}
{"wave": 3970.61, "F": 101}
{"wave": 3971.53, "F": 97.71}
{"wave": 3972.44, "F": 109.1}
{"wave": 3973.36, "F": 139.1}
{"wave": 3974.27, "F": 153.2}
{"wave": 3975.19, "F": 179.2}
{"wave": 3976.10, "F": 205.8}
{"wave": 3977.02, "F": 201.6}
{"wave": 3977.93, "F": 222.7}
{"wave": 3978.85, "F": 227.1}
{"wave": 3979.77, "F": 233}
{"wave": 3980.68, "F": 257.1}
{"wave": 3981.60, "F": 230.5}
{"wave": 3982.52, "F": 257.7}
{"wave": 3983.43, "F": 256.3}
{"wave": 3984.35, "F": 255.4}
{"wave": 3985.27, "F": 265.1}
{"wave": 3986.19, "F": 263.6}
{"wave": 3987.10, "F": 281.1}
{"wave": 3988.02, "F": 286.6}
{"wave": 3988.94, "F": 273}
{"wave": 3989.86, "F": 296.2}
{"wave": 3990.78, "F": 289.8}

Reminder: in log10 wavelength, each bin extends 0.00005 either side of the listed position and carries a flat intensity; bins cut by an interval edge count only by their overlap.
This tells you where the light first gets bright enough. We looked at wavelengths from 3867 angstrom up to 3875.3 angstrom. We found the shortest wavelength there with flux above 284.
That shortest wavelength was 3867.74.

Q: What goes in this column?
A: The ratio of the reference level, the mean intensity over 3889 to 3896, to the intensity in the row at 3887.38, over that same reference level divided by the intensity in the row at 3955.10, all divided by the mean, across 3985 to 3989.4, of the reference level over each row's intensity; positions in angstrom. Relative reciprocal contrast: 3.2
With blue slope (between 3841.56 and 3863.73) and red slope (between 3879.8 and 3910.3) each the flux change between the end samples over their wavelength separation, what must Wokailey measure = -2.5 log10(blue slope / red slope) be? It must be -0.99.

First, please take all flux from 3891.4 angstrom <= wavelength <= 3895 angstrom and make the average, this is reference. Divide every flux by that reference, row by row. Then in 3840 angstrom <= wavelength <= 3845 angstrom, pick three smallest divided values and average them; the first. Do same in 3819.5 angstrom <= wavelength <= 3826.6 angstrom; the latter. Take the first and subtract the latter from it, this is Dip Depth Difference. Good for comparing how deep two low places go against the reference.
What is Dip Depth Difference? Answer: -0.4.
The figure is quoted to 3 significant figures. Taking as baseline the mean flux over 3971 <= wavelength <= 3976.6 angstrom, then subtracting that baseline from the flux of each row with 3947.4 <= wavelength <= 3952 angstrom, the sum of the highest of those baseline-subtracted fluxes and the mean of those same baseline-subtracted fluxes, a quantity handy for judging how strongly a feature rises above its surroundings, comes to 307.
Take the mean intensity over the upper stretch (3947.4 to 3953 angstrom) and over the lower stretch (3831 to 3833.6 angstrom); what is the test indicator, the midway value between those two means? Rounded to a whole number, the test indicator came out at 245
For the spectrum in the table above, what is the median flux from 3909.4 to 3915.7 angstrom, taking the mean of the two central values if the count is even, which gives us 298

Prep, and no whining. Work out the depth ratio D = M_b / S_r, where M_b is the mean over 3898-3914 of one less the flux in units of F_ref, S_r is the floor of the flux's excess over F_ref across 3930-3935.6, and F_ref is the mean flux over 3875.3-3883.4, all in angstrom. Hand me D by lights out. 0.00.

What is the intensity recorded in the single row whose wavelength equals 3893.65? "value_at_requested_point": 169.3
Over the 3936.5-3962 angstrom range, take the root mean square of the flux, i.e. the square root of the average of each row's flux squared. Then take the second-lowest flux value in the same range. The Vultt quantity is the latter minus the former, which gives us -31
